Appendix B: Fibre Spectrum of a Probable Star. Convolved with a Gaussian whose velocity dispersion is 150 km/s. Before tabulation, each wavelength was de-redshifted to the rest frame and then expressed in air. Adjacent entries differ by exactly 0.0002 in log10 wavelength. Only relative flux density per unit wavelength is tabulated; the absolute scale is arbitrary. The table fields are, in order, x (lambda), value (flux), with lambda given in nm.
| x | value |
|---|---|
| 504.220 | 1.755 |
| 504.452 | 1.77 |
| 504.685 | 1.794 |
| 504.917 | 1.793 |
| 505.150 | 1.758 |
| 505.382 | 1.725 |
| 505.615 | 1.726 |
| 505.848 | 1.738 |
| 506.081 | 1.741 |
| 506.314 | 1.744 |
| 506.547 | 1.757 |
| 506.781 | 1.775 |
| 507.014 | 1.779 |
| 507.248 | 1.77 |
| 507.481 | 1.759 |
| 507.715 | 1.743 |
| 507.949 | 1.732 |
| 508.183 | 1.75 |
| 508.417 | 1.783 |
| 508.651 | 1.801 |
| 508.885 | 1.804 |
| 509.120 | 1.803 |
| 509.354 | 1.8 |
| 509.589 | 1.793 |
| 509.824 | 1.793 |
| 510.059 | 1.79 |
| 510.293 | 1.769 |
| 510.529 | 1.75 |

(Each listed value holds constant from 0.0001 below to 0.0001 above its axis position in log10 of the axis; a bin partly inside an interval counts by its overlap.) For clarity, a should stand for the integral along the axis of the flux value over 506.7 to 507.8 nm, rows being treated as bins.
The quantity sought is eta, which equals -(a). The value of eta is -1.94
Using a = 1.94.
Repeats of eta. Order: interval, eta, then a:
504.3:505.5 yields -2.12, 2.12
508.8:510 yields -2.16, 2.16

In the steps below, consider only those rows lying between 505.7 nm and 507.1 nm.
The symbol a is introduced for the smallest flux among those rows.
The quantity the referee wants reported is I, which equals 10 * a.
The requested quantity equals 17.4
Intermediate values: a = 1.738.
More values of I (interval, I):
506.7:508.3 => 17.3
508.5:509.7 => 17.9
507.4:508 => 17.3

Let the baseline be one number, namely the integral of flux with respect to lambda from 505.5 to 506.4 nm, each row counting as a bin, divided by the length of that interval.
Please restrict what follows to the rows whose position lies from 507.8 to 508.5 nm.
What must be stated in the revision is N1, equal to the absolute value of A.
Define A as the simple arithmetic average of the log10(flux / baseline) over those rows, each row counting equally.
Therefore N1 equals 0.0044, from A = 0.004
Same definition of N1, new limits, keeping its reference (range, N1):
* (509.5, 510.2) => 0.0135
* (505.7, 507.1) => 0.0046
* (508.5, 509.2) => 0.0161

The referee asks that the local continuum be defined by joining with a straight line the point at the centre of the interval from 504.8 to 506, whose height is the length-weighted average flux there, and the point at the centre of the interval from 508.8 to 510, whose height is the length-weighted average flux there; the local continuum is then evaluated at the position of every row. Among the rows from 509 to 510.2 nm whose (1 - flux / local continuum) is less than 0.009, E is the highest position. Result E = 510.059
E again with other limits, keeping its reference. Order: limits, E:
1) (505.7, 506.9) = 506.781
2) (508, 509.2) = 509.120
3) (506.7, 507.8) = 507.481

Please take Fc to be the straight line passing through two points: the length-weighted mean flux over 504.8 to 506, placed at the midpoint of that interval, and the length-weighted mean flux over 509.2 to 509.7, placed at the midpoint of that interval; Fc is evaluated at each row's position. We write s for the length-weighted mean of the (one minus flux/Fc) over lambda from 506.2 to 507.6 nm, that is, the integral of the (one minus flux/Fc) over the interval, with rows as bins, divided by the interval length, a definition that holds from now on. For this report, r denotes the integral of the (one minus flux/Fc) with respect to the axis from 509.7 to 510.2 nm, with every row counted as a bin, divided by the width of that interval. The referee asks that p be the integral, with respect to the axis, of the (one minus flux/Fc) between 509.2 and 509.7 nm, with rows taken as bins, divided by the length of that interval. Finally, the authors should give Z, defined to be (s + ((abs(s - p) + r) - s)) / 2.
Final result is 0.004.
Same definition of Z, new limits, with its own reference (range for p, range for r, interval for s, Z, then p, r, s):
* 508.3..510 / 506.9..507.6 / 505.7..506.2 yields 0.006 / -0.001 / 0.0009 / 0.009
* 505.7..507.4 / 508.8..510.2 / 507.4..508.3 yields 0.008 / 0.003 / 0.0009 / 0.018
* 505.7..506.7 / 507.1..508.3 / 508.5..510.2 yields 0.011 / 0.007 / 0.0139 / 0.000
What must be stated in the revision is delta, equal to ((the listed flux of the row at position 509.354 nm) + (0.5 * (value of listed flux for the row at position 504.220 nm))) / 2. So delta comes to 1.34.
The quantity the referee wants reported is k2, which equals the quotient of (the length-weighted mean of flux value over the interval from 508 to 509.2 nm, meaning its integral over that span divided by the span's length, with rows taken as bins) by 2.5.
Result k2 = 0.714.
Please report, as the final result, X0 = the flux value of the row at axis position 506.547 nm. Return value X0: 1.757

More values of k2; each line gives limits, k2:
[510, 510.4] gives 0.713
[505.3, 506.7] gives 0.696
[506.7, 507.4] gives 0.710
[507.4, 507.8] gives 0.700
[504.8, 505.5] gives 0.704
